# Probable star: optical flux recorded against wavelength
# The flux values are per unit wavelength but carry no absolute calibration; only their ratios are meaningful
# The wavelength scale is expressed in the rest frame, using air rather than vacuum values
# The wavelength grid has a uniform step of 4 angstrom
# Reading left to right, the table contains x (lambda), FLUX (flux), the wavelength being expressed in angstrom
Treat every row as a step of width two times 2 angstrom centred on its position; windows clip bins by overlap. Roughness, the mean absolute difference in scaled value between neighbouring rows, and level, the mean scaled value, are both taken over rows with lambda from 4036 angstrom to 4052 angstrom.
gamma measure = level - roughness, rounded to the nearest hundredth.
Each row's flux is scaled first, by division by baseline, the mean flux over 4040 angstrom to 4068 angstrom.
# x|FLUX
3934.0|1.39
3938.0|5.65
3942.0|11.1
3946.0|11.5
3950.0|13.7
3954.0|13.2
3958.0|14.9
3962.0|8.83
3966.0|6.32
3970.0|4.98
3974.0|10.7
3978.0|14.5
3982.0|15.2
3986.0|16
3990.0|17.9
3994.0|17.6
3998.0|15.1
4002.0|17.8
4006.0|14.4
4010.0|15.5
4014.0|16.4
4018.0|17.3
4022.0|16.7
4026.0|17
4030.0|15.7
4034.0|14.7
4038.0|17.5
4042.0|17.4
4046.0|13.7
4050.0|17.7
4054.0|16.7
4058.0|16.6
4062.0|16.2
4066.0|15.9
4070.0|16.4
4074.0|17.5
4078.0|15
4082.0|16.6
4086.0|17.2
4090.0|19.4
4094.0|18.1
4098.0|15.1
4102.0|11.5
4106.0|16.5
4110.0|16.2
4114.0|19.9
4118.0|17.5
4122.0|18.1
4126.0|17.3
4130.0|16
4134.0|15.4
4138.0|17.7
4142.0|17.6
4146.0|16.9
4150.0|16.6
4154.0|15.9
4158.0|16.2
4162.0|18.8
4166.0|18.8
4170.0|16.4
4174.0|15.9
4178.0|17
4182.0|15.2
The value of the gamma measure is 0.86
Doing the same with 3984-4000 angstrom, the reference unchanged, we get 0.92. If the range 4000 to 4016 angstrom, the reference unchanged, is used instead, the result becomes 0.87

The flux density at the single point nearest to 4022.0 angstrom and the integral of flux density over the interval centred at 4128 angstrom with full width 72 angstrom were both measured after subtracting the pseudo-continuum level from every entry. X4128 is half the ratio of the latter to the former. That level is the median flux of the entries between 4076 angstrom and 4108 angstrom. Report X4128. 45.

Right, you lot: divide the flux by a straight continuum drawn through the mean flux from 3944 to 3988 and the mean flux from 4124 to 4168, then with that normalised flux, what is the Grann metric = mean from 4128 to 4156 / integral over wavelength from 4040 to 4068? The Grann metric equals 0.031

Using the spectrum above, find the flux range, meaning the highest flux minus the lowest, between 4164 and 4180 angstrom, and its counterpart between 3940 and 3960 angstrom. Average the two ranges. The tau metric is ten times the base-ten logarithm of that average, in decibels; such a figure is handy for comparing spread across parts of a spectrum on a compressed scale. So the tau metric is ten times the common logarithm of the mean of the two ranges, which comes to 5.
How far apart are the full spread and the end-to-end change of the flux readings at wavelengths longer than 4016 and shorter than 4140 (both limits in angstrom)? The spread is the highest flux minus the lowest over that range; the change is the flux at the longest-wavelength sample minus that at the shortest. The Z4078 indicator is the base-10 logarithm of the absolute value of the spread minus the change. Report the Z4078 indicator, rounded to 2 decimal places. 0.90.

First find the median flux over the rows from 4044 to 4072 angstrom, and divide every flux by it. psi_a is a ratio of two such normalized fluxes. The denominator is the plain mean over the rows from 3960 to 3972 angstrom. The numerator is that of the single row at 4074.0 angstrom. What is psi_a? 2.6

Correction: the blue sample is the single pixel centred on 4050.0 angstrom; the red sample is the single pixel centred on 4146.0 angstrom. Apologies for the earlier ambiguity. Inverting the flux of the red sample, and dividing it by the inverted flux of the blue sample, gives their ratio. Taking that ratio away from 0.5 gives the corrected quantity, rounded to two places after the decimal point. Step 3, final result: -0.55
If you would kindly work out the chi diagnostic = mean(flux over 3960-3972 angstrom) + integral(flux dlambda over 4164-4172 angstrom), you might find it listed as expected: 148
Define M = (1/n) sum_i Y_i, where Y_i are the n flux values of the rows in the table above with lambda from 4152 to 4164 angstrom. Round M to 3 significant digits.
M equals 17.0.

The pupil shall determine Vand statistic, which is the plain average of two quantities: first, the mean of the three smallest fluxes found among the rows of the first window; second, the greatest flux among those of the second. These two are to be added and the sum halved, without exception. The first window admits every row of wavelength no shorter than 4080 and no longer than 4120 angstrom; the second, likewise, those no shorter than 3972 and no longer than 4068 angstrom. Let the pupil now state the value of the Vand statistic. 16.1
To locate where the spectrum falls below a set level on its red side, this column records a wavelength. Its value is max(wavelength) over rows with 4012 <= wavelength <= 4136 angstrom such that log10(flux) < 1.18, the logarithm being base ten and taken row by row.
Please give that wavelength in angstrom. 4102.0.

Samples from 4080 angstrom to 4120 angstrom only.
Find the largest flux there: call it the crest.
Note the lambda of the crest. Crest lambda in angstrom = 4114.0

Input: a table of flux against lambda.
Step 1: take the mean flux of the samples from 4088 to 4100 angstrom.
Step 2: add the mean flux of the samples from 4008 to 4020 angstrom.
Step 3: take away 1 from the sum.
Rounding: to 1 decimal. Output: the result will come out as 32.9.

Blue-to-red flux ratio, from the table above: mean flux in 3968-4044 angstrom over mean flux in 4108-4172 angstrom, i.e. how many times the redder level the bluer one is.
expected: 0.89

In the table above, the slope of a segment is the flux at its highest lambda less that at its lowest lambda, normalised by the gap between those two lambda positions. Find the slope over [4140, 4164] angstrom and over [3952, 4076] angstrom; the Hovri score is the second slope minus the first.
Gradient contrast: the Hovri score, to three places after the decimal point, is -0.024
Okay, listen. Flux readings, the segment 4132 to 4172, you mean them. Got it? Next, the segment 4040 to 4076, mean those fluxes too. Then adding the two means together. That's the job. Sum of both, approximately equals 33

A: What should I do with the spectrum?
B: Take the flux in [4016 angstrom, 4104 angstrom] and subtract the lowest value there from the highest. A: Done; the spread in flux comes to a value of 7.9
